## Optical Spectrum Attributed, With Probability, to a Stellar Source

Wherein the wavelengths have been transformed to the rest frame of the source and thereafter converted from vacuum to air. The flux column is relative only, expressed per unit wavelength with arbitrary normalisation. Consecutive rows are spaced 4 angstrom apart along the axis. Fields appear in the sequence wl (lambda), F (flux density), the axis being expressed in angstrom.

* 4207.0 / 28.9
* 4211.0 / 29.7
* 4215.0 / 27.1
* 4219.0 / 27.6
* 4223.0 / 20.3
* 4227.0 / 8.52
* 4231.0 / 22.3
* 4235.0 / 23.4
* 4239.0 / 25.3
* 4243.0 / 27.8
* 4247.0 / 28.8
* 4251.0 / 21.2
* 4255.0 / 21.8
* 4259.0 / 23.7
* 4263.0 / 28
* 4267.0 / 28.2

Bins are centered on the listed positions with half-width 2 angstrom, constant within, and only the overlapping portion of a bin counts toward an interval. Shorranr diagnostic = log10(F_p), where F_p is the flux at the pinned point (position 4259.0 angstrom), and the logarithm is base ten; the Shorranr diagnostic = 1.37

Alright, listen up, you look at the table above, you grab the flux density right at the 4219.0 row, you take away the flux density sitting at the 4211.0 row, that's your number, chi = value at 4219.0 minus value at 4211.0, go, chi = -2.1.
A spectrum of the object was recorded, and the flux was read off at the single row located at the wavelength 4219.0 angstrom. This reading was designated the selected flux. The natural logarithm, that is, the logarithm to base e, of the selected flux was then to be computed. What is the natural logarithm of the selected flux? 3.32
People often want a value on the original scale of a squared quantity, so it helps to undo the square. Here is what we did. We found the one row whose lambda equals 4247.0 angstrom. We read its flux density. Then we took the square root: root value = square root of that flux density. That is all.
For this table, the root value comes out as 5.37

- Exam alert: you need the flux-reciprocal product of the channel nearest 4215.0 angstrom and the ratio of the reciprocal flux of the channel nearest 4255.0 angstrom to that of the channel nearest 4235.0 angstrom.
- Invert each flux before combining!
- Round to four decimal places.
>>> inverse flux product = 0.0396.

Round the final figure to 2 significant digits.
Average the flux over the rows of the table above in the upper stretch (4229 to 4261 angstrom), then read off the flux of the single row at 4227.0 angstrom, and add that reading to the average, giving 33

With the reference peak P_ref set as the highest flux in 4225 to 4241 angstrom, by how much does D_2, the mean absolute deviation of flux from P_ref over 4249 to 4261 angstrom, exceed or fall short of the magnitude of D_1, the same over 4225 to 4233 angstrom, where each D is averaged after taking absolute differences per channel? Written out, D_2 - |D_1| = -7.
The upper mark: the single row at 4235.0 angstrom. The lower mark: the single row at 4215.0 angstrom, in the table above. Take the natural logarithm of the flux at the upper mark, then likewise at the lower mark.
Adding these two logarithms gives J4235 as 6.45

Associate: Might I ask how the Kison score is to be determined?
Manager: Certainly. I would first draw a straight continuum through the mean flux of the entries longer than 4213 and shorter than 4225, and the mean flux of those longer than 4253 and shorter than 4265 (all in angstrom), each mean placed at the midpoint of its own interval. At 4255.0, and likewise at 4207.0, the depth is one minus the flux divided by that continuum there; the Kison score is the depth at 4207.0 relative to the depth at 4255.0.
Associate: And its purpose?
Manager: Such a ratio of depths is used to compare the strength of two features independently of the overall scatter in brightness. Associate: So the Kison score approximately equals -1.3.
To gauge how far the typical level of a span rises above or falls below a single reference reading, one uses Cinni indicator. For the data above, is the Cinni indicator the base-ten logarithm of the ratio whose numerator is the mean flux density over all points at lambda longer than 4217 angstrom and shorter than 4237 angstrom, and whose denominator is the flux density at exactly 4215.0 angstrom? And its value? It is -0.12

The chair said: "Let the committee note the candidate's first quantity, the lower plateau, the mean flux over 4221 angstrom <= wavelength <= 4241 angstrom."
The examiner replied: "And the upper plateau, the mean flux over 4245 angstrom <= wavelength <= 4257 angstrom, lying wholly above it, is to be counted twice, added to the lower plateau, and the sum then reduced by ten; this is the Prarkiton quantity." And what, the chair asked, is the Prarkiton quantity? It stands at 57.8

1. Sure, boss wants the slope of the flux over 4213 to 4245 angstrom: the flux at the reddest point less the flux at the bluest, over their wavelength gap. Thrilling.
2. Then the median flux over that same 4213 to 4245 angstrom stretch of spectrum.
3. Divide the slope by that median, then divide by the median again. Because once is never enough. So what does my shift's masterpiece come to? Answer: 0.0000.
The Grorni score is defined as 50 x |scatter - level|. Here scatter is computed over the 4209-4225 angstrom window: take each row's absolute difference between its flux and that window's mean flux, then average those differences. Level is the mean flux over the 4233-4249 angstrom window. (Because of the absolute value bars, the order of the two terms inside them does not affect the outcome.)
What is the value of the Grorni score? 1169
